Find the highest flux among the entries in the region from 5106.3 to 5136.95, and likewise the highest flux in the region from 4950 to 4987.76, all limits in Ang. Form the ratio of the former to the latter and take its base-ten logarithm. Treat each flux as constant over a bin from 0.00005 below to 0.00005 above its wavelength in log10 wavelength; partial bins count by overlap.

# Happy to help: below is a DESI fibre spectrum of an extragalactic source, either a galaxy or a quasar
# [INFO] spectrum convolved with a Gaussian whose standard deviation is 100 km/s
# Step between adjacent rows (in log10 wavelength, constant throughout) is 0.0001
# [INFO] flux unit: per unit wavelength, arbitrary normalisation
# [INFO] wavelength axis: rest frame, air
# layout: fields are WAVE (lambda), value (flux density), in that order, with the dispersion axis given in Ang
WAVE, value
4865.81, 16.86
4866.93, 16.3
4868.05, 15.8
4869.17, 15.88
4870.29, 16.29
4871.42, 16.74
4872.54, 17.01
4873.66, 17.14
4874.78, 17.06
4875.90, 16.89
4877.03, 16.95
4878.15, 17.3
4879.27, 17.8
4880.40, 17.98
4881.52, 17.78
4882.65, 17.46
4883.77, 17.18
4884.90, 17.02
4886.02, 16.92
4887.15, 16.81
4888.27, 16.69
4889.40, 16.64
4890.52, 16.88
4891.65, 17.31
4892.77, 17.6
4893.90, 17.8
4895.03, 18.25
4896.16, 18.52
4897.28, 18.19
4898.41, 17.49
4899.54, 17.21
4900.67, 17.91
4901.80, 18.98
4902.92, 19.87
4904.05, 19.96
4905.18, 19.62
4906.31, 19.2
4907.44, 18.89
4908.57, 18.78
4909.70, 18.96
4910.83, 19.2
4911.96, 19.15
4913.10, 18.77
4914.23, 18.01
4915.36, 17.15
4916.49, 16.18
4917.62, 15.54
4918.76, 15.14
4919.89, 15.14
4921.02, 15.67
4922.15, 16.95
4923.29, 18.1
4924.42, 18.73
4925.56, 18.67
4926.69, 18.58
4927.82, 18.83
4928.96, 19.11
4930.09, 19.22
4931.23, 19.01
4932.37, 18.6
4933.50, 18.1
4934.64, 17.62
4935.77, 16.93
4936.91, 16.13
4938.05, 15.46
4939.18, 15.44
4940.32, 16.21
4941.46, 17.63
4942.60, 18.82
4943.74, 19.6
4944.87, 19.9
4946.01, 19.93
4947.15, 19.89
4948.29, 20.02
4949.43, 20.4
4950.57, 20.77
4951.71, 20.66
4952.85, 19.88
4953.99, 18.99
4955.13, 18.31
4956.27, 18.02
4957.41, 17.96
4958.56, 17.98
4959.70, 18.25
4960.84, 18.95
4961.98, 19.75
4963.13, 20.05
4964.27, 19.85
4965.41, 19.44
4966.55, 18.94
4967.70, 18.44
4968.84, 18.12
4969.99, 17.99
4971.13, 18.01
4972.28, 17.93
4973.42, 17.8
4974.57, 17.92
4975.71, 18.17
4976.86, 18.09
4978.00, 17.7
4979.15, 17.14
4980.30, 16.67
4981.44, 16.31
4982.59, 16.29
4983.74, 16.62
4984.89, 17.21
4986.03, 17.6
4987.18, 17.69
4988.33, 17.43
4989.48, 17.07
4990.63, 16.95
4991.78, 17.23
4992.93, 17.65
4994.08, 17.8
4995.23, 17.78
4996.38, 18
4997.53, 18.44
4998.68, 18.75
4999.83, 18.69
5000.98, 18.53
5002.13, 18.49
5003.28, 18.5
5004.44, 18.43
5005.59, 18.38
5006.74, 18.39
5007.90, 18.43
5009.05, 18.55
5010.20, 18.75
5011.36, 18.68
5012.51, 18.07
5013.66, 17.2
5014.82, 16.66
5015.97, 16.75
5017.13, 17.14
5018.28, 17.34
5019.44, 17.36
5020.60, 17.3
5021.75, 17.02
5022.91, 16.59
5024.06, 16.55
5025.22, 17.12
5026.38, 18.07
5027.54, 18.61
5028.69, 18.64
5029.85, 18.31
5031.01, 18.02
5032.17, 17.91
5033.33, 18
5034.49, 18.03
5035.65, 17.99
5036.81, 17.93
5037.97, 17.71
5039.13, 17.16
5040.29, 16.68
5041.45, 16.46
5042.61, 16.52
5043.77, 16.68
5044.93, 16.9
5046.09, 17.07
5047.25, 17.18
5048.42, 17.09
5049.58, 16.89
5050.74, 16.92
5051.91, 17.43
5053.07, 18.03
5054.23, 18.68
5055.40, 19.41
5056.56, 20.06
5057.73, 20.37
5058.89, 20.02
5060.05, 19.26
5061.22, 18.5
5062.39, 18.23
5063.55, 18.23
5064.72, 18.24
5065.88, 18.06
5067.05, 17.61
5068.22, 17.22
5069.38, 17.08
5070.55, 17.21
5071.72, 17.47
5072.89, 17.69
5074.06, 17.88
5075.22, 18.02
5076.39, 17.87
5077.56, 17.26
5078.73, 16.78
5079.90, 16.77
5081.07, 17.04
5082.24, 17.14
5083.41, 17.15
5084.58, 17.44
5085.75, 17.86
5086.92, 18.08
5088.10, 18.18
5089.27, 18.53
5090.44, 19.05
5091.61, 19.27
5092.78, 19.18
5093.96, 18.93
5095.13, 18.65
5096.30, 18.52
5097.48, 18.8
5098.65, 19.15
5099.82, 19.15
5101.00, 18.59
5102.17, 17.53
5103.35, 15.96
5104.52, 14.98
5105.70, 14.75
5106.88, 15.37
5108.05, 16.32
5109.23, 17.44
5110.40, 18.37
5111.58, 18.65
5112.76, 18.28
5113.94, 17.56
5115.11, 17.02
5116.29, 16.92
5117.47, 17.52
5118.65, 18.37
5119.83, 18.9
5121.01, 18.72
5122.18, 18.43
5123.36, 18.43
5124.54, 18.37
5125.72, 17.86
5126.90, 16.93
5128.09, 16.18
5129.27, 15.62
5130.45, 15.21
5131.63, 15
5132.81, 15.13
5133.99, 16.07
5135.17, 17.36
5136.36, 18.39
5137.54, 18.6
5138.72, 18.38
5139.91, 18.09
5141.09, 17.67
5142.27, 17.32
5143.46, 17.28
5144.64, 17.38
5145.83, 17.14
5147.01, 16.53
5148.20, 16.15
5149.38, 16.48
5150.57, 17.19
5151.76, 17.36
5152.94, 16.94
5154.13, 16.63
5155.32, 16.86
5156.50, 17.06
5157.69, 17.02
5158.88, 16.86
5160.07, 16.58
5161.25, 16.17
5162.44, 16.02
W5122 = -0.041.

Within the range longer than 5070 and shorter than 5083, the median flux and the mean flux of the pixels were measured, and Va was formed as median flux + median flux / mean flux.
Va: 18.3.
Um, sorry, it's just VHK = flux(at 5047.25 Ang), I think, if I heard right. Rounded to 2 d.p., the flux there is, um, 17.18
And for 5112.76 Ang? 18.28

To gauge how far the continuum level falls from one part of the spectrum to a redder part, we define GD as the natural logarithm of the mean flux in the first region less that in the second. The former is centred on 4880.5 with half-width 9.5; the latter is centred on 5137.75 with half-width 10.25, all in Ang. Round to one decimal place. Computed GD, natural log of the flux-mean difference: -1.4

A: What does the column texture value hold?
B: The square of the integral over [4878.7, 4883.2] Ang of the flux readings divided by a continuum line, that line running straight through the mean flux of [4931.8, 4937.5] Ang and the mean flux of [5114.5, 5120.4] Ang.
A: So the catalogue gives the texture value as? 21.1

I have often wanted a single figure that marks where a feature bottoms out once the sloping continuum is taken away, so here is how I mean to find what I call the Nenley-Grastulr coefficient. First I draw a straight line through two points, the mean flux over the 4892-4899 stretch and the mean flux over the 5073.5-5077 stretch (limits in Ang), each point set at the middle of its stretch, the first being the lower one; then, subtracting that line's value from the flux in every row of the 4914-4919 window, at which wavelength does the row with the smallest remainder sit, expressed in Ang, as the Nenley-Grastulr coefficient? 4918.76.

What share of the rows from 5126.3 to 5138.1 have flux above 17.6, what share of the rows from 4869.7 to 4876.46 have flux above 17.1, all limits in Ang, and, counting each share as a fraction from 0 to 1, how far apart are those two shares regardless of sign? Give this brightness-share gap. 0.0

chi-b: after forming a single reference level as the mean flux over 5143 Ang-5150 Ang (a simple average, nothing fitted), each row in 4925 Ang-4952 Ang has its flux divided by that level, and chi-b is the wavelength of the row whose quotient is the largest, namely 4950.57 Ang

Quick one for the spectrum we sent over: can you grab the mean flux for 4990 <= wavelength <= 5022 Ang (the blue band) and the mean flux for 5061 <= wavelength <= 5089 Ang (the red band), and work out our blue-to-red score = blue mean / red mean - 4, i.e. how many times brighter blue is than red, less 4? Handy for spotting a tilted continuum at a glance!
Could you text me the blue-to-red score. -2.98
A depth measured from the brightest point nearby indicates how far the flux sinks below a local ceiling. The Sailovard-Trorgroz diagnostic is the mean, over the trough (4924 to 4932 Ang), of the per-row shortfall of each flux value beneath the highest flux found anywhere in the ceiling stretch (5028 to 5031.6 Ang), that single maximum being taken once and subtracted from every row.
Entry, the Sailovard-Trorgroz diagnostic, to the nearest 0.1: -0.2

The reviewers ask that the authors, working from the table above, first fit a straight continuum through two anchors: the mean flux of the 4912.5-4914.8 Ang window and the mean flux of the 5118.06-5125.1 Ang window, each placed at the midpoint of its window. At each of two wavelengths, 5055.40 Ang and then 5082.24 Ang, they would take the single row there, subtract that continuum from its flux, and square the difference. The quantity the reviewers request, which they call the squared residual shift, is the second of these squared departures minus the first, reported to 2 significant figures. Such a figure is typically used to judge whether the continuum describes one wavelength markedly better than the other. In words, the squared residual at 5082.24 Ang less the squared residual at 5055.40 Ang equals 1.0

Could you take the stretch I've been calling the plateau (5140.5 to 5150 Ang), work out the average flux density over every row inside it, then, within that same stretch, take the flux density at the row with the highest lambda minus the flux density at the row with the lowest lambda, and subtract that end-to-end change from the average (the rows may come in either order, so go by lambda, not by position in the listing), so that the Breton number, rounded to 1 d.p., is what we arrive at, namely 18.2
